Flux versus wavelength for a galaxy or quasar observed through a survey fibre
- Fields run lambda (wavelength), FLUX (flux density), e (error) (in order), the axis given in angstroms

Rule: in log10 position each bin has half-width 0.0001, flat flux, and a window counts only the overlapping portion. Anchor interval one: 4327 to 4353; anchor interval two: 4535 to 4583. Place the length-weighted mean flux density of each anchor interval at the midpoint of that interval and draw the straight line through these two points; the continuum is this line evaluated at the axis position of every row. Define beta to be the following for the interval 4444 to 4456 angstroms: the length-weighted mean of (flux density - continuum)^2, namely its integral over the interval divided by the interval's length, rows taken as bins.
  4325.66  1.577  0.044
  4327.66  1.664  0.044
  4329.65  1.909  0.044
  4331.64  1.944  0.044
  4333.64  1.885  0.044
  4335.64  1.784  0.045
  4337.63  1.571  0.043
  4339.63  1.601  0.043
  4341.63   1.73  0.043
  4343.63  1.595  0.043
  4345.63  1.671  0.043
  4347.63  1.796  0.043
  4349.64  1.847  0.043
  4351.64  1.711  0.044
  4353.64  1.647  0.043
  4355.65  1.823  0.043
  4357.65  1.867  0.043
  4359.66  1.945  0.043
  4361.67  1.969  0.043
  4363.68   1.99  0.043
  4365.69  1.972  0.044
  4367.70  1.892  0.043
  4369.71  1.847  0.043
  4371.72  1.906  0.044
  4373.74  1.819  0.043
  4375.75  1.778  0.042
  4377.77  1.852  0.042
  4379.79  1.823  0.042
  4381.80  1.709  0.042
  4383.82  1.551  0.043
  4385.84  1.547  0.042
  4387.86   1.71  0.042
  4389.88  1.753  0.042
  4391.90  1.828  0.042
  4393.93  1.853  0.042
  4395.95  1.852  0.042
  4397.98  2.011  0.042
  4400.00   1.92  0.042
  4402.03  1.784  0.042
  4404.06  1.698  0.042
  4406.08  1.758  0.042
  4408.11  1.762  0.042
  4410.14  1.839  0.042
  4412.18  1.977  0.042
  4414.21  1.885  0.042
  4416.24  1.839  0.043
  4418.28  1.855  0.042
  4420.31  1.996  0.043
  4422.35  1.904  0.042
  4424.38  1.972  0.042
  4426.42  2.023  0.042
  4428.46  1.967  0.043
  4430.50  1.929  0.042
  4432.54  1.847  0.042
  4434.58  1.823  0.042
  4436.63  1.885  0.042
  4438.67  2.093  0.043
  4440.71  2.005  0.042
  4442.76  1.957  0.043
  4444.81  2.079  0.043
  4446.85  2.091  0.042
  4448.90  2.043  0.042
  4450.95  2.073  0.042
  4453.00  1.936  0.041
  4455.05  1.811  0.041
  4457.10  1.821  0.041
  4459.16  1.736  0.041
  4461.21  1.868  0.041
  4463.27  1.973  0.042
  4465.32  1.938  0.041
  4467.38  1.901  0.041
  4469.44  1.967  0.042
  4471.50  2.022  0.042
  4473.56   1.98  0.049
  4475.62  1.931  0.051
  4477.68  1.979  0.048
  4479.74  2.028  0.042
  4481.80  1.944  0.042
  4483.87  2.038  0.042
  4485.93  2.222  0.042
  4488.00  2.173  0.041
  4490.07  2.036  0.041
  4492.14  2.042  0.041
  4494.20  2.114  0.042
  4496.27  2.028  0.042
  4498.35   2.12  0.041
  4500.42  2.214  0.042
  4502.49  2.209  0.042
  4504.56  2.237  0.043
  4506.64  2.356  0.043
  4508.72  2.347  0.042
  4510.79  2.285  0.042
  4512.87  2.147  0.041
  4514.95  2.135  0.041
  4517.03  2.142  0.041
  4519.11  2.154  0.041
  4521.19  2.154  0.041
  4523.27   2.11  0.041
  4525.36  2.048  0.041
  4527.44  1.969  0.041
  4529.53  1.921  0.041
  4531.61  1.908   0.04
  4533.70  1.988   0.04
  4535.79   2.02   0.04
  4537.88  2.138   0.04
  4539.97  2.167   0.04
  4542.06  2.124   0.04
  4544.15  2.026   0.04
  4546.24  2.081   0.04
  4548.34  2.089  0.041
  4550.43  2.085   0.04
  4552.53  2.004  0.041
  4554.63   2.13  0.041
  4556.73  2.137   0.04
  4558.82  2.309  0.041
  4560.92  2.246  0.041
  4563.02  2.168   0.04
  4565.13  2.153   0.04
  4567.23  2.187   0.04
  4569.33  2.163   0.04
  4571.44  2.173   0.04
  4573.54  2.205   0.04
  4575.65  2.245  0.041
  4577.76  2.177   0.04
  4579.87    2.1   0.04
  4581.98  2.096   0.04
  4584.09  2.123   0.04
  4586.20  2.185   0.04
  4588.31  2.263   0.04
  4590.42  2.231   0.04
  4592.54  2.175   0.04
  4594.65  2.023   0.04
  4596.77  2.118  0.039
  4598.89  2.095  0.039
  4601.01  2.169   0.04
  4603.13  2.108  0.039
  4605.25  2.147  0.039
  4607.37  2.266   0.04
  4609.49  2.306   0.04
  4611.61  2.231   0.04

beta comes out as 0.0149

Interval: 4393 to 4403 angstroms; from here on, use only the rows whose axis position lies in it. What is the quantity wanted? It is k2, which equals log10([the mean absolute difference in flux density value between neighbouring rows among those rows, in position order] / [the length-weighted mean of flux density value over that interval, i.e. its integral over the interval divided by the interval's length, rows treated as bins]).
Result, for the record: -1.29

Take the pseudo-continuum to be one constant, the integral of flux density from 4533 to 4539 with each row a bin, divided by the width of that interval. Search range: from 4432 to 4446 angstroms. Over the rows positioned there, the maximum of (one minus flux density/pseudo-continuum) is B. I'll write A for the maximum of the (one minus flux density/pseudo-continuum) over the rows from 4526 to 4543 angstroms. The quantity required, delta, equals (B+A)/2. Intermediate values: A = 0.07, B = 0.11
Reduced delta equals 0.091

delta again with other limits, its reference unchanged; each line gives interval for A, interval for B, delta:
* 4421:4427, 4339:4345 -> 0.148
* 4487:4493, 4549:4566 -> 0.016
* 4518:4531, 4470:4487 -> 0.062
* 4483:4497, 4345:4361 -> 0.105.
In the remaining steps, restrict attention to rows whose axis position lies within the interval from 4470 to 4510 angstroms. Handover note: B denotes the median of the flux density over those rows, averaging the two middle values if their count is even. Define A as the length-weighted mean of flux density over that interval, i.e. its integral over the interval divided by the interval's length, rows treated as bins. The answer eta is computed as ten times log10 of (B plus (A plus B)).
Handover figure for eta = 7.9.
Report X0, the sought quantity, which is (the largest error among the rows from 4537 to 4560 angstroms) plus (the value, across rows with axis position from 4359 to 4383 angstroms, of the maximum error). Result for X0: 0.085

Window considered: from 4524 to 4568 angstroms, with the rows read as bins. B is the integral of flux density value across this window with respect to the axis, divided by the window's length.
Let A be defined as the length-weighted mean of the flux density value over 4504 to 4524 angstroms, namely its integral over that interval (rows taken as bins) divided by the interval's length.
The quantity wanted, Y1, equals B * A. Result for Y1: 4.6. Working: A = 2.21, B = 2.1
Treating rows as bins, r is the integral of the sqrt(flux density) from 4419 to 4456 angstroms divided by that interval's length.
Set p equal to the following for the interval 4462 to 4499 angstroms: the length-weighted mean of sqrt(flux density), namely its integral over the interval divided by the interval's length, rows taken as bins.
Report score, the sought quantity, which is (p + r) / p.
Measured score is 1.99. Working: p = 1.42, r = 1.40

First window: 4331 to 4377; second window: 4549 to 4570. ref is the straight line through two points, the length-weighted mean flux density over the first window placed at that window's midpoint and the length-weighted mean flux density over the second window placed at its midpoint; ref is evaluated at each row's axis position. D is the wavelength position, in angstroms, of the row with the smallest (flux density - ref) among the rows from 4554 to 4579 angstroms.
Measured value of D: 4554.63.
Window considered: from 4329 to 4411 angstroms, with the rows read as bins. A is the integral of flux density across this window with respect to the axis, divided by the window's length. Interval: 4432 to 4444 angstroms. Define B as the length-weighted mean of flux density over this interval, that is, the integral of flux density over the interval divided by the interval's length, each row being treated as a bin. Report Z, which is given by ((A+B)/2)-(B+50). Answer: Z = -50.07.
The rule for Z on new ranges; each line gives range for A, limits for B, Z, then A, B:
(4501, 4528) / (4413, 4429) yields -49.87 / 2.18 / 1.93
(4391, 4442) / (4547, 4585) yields -50.13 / 1.89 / 2.15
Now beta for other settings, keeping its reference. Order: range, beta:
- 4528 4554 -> 0.0092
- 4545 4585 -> 0.0045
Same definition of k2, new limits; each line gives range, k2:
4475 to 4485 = -1.46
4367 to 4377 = -1.50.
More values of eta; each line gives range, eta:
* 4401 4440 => 7.5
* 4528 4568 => 8.0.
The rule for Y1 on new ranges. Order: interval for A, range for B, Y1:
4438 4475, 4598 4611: 4.3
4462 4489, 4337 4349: 3.3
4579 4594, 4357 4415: 4.0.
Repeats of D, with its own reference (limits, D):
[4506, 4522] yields 4514.95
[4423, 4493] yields 4459.16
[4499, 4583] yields 4531.61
